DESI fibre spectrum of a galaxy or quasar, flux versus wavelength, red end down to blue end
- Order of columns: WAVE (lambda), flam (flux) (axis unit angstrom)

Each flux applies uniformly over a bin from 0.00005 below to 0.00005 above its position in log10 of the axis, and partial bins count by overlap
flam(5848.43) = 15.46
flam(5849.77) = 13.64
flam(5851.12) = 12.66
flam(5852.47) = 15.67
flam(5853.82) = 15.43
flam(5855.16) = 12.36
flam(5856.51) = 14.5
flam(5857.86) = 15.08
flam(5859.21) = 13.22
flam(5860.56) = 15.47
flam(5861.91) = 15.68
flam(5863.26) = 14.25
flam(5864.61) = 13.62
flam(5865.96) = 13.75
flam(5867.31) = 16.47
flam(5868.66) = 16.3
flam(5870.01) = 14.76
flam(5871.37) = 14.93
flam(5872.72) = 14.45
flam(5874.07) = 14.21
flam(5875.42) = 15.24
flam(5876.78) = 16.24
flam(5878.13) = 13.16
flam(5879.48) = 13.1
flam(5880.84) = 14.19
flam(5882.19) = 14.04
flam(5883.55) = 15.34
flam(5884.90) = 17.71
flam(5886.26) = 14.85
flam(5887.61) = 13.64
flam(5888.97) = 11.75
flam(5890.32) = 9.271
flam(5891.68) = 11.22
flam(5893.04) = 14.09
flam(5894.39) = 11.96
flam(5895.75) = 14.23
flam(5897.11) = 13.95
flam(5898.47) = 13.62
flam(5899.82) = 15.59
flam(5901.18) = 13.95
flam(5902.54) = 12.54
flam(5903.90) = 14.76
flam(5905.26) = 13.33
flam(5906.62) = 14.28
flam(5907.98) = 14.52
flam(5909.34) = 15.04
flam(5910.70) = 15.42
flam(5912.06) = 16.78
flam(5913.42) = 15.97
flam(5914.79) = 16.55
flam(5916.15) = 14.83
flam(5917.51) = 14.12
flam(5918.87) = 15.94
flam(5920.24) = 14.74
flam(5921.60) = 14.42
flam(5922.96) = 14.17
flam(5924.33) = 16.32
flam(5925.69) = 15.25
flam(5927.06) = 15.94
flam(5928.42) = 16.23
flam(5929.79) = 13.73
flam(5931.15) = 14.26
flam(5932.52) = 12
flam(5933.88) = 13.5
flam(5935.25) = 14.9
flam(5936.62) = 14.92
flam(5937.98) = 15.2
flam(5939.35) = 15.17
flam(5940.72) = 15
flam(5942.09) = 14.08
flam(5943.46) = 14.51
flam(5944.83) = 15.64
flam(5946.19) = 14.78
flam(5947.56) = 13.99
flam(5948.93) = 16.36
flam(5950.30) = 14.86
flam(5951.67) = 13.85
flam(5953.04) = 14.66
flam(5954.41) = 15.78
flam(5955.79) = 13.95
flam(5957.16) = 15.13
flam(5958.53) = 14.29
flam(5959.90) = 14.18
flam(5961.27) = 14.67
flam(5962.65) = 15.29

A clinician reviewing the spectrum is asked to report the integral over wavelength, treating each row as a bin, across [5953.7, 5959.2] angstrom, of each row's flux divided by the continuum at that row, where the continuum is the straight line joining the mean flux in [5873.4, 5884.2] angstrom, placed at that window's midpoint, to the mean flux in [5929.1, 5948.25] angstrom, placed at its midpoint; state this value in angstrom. 5.64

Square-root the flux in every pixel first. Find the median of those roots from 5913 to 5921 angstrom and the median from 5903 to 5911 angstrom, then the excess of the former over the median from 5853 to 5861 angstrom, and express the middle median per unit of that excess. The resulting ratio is 50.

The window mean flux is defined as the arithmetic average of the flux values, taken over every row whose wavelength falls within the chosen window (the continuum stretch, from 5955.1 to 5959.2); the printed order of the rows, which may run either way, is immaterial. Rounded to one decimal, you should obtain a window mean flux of 14.5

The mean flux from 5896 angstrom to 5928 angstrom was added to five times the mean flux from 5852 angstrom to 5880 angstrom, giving 88.2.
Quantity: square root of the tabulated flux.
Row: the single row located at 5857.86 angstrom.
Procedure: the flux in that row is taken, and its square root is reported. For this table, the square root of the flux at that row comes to 3.88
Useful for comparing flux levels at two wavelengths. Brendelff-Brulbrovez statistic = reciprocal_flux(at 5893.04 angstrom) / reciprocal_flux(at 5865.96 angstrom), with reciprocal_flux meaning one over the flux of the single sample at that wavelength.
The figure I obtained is 0.98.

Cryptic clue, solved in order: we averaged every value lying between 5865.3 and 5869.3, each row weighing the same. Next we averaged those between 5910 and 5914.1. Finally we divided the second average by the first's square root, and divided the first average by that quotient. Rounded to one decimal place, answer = 3.8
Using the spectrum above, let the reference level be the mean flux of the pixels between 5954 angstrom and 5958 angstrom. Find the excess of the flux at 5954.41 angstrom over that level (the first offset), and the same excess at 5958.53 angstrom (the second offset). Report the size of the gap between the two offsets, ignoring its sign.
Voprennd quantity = 1.5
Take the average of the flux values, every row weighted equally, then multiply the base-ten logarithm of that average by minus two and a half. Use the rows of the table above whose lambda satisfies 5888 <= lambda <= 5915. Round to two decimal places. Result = -2.86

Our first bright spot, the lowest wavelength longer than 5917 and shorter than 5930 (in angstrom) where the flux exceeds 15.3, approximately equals 5918.87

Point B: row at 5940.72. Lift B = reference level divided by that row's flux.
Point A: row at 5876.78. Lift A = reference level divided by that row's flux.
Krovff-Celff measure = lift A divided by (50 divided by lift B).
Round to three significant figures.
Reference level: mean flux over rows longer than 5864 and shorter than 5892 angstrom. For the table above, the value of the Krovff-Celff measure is 0.0166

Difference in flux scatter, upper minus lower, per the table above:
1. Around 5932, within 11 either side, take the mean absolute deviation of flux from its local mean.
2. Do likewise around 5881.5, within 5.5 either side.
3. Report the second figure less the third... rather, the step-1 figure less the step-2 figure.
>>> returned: -0.37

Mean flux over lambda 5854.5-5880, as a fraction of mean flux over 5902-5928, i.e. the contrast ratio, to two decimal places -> 0.97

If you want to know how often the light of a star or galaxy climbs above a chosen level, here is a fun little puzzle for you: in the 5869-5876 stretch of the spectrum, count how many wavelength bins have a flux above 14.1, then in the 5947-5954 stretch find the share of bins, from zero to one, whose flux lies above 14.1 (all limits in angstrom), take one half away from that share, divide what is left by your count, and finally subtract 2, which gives -1.98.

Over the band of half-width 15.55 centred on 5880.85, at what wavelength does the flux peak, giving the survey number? 5884.90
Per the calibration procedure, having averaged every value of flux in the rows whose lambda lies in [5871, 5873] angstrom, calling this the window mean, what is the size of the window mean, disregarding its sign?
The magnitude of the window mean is 14.7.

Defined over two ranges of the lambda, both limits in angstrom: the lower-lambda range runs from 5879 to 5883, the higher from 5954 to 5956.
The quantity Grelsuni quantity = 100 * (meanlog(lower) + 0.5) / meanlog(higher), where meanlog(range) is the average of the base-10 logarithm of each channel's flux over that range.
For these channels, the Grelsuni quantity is 140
